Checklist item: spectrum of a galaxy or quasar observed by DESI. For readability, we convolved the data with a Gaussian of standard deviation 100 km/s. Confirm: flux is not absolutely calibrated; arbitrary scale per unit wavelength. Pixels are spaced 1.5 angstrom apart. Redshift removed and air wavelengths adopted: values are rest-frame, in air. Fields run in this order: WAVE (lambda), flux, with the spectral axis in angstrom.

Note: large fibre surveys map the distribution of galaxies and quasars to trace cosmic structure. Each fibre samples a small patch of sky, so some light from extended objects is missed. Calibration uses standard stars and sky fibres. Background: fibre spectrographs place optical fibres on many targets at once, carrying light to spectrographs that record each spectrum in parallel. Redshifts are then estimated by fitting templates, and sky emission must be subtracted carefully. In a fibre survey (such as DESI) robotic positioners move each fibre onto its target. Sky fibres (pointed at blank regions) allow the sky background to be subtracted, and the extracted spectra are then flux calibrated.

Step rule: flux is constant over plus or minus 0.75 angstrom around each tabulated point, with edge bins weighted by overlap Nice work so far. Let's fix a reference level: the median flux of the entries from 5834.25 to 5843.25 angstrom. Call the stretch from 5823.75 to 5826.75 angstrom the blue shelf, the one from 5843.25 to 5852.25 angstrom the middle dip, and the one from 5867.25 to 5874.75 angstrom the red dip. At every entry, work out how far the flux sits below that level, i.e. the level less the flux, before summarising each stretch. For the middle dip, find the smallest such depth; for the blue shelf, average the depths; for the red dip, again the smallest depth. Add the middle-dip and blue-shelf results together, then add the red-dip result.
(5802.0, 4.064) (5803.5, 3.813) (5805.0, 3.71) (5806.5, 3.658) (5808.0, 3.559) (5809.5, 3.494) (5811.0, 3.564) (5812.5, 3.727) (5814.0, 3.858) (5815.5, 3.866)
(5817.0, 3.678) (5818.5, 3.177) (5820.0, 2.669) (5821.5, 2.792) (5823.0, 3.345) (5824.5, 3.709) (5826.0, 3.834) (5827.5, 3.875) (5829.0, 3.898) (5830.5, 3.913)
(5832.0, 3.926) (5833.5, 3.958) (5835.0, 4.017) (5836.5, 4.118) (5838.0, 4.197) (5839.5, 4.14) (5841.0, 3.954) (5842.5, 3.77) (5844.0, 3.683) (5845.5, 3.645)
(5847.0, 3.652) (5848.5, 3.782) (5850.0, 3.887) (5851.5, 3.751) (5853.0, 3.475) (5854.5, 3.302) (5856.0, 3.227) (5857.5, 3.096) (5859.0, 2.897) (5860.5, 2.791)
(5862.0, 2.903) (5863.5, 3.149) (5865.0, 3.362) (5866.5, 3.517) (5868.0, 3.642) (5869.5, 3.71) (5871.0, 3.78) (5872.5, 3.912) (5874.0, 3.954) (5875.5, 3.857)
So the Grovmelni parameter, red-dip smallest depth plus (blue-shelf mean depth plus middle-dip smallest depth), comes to 0.59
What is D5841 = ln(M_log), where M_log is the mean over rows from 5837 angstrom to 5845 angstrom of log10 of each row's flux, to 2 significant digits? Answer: -0.52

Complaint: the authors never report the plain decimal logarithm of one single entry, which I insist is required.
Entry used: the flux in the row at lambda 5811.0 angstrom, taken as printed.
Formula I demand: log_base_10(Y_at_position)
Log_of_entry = 0.55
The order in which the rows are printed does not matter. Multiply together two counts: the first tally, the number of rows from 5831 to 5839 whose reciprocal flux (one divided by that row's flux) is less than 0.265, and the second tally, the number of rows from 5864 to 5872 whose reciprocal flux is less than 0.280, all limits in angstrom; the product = 15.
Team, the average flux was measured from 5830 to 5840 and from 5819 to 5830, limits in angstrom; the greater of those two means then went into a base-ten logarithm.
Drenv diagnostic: 0.606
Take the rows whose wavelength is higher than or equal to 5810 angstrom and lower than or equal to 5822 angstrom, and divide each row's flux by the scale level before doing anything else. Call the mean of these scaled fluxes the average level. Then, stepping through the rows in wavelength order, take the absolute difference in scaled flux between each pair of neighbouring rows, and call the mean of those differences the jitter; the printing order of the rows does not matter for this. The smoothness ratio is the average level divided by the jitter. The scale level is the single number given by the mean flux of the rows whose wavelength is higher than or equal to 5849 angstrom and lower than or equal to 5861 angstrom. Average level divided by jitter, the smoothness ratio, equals 15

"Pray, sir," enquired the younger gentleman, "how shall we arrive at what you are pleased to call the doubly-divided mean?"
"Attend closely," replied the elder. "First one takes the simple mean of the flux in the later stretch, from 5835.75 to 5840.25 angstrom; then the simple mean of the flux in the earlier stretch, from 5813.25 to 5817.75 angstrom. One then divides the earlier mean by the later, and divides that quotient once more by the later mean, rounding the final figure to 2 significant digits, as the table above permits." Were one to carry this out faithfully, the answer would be 0.22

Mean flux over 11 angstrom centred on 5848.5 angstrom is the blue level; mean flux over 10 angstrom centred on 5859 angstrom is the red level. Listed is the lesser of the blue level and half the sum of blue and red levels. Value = 3.37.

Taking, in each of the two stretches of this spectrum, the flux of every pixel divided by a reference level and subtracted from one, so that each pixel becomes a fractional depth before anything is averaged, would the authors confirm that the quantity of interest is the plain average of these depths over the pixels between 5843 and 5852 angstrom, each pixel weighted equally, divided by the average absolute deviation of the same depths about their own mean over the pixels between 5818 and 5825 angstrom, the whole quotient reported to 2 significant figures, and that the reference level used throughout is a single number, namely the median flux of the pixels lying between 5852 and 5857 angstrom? -1.3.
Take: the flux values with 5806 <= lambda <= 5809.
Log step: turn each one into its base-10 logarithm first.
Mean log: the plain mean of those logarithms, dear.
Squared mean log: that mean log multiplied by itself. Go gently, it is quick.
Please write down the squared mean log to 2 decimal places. 0.31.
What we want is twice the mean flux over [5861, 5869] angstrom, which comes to 6.6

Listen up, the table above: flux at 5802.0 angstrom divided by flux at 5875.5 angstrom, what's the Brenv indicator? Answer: 1.05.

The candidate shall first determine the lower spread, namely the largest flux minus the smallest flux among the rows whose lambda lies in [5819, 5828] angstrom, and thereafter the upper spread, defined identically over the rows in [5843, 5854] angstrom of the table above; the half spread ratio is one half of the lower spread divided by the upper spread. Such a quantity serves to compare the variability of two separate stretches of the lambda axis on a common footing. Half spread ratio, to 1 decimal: 1.5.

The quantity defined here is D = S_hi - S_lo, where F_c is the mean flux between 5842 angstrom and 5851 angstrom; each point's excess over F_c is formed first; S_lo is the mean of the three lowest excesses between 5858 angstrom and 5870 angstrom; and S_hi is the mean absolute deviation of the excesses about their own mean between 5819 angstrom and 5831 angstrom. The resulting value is 1.3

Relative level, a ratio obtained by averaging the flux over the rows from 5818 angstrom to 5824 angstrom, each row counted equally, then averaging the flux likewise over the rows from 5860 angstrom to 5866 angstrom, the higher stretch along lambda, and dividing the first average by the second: 0.98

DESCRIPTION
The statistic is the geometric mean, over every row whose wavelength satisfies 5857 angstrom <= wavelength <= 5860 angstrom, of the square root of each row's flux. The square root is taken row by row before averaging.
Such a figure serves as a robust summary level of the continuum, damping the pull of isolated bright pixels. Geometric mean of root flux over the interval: 1.73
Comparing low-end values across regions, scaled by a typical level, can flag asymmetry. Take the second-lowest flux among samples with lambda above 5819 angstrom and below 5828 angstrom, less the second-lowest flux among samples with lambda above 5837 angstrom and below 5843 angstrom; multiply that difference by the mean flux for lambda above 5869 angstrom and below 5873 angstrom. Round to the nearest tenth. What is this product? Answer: -4.4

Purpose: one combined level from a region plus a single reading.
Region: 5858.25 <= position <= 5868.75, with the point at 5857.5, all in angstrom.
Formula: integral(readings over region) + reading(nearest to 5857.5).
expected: 36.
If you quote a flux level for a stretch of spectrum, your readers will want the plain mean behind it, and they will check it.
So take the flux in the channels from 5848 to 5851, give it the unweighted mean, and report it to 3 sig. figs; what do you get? 3.83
